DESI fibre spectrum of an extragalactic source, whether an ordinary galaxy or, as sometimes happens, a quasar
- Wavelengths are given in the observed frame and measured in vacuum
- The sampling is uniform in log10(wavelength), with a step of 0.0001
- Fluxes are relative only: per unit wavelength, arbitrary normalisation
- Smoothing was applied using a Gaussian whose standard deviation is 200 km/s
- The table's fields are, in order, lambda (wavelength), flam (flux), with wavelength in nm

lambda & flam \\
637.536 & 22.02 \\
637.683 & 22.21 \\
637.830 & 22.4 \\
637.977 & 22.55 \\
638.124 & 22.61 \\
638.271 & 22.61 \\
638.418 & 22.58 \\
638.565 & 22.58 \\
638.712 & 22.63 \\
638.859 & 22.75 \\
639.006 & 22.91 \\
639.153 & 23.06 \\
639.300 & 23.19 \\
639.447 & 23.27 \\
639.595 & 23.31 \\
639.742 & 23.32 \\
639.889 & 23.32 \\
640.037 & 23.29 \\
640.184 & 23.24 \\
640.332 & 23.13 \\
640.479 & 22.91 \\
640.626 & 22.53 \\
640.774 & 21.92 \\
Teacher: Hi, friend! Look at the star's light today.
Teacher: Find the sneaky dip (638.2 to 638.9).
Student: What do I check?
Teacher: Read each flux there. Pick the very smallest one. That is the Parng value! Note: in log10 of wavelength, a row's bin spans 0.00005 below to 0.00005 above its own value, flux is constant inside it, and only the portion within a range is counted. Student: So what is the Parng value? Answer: 22.58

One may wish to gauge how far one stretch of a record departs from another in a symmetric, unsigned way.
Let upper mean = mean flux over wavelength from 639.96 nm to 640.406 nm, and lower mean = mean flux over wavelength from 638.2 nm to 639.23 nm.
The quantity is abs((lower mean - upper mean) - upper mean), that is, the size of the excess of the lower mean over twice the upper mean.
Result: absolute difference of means 23.7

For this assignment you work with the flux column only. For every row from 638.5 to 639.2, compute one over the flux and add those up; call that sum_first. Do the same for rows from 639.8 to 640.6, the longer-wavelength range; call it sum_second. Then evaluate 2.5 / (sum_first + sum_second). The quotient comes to 5.74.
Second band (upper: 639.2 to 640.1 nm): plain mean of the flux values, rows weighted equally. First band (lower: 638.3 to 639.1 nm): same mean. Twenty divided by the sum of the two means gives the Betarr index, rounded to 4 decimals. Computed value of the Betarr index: 0.4350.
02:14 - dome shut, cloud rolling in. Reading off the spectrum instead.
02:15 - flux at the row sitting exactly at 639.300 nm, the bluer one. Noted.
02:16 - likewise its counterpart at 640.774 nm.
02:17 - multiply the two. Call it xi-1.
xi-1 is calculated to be 508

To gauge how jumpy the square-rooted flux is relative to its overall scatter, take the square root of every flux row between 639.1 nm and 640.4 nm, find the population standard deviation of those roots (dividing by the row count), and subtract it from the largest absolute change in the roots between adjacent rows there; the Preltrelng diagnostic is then 0.0045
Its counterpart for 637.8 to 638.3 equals 0.0068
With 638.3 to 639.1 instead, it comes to 0.0035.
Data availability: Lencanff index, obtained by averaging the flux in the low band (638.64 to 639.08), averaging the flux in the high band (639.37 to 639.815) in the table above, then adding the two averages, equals 46.1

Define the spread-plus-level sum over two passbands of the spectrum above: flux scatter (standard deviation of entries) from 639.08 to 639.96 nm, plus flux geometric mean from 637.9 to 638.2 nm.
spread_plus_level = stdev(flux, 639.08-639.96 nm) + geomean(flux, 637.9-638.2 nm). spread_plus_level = 22.7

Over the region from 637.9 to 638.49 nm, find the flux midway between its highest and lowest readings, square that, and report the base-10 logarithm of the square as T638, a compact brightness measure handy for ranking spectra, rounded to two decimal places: 2.71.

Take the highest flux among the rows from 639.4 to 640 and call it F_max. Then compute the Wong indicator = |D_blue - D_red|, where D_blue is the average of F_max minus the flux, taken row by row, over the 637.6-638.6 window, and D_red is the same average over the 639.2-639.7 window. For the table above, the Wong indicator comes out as 0.75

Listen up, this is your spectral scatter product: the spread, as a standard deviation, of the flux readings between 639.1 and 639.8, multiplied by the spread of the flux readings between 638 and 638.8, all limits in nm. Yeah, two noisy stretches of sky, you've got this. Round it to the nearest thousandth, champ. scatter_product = 0.002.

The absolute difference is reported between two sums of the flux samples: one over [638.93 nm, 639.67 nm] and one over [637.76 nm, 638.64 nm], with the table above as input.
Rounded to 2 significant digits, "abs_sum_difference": 20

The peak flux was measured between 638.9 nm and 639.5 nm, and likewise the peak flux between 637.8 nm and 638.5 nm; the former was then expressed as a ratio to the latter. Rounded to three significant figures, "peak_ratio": 1.03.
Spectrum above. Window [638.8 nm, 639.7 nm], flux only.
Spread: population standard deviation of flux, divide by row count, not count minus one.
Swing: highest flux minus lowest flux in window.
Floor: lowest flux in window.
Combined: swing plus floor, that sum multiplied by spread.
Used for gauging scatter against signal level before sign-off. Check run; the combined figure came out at 4.7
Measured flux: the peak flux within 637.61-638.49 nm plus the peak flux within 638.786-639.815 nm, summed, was 45.9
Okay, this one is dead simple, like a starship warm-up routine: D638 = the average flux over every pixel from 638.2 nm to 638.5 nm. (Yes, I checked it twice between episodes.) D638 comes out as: 22.6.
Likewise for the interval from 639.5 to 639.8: 23.3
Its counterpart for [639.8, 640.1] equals 23.3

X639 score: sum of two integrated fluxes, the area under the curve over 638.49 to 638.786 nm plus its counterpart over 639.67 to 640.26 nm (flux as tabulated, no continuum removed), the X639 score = 20.4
